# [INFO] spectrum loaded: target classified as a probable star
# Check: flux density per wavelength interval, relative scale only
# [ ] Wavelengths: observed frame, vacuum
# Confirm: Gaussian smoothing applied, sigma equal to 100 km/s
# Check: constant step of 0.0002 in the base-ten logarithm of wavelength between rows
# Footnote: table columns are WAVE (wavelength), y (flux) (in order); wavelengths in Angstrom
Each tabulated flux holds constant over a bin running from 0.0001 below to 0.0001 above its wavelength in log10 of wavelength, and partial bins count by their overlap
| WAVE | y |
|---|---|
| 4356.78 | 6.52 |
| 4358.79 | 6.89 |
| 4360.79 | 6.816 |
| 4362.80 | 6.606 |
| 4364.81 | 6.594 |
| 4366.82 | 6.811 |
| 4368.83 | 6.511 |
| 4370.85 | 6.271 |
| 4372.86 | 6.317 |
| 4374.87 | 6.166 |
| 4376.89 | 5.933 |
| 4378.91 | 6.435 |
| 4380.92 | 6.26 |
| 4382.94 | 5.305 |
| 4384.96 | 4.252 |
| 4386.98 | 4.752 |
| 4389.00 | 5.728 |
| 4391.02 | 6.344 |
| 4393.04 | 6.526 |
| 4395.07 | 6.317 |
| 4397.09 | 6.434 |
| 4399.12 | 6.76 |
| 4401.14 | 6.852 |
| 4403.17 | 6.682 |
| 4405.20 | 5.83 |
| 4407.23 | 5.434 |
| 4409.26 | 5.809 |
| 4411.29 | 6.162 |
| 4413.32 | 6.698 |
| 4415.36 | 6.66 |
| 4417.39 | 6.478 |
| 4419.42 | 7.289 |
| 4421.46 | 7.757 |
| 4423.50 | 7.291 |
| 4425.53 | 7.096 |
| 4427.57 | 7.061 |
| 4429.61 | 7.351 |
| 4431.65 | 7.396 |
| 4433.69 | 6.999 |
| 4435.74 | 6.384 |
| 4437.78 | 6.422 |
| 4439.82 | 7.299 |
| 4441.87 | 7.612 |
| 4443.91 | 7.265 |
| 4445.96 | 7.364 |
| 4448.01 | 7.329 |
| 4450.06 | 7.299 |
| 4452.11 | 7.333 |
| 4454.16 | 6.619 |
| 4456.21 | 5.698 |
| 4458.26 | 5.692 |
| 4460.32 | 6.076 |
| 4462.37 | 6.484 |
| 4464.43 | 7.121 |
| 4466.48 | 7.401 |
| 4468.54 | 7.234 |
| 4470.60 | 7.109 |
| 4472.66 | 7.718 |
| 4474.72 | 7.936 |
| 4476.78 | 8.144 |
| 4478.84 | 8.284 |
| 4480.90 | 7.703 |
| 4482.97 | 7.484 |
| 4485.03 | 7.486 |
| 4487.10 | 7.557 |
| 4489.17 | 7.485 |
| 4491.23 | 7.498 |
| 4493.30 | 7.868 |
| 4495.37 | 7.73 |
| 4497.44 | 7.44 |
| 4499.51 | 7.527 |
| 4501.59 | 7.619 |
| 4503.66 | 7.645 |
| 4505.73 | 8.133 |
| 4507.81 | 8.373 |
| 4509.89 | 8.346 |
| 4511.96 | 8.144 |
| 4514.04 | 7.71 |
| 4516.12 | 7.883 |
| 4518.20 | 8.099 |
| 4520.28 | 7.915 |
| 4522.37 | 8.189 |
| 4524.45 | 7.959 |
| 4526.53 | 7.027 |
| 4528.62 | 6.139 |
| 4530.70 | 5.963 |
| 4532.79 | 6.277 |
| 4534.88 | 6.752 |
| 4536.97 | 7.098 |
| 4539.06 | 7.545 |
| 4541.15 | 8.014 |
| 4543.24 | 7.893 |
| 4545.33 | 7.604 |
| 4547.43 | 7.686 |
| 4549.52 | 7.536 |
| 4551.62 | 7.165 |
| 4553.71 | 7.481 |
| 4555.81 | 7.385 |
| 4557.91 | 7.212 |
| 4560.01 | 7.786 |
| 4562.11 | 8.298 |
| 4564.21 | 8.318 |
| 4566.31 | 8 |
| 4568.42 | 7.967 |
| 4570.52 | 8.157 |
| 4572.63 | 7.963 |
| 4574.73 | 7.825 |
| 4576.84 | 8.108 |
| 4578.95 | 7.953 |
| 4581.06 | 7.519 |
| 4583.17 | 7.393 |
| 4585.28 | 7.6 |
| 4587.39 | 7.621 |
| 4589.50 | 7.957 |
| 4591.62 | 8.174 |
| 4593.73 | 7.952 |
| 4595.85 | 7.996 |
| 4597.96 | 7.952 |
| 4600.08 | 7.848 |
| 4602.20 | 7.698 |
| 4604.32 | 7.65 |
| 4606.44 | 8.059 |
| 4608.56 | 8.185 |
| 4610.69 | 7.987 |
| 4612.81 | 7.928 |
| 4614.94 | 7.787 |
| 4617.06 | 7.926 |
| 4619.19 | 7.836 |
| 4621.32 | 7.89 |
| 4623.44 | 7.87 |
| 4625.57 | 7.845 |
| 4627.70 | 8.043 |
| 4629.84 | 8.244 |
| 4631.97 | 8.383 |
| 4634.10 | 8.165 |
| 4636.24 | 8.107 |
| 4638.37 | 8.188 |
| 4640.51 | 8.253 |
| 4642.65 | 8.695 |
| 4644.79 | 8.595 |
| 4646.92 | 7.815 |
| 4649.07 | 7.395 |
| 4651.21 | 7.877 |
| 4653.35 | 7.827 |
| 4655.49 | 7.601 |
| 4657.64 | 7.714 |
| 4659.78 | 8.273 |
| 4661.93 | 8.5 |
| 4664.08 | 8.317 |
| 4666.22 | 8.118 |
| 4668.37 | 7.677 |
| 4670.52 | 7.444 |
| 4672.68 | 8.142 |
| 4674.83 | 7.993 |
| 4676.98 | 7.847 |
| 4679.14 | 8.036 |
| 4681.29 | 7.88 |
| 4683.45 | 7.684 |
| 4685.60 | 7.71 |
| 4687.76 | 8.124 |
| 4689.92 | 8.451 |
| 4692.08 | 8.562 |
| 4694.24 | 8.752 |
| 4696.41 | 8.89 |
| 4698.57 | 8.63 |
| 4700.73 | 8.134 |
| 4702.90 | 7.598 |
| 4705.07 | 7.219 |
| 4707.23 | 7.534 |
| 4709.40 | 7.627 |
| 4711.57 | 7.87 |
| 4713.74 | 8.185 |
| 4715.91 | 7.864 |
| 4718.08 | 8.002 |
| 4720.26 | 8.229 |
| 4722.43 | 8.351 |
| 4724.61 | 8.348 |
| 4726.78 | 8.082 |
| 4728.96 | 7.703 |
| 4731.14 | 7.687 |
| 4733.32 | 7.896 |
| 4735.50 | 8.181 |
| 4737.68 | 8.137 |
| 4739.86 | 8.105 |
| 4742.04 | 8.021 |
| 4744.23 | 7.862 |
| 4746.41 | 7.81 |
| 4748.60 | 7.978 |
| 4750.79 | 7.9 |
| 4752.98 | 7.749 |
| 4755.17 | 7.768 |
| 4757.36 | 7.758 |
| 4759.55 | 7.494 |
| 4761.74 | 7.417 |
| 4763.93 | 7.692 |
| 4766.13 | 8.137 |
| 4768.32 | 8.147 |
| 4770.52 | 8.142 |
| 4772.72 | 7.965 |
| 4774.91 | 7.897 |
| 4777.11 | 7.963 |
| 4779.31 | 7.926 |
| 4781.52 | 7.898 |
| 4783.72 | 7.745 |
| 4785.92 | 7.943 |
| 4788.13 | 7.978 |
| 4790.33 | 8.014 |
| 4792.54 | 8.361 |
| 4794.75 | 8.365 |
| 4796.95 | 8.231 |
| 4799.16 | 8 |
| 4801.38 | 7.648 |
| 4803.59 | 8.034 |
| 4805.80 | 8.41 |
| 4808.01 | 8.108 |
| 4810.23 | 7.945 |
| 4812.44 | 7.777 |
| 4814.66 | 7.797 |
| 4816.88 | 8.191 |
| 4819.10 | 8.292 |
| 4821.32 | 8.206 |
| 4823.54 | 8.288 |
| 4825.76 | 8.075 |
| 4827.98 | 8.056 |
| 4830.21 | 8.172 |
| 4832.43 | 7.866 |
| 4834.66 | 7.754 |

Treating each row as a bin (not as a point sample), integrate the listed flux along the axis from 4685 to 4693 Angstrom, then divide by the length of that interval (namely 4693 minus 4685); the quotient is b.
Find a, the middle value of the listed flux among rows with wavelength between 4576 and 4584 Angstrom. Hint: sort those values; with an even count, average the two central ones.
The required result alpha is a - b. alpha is -0.50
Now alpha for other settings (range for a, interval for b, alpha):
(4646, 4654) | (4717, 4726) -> -0.41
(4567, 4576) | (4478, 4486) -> 0.23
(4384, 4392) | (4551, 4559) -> -2.08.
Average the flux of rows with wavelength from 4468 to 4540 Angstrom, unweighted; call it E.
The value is 7.57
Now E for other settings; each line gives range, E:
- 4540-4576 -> 7.78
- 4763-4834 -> 8.04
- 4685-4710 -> 8.10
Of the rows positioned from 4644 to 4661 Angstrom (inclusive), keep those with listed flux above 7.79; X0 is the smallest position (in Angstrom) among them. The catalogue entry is 4644.79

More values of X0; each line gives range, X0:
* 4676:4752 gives 4676.98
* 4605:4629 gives 4606.44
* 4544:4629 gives 4562.11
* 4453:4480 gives 4474.72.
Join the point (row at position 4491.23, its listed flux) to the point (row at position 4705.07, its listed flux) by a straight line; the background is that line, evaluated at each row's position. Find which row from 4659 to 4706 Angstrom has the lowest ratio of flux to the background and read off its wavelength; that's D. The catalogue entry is 4705.07 Angstrom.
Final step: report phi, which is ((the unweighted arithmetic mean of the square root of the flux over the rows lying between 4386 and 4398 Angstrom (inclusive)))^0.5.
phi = 1.57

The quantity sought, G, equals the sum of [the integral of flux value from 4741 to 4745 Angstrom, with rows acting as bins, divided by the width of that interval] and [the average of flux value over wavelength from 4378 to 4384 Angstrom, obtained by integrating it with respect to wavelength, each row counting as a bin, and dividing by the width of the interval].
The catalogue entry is 13.9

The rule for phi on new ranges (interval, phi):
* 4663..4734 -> 1.68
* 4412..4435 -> 1.63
